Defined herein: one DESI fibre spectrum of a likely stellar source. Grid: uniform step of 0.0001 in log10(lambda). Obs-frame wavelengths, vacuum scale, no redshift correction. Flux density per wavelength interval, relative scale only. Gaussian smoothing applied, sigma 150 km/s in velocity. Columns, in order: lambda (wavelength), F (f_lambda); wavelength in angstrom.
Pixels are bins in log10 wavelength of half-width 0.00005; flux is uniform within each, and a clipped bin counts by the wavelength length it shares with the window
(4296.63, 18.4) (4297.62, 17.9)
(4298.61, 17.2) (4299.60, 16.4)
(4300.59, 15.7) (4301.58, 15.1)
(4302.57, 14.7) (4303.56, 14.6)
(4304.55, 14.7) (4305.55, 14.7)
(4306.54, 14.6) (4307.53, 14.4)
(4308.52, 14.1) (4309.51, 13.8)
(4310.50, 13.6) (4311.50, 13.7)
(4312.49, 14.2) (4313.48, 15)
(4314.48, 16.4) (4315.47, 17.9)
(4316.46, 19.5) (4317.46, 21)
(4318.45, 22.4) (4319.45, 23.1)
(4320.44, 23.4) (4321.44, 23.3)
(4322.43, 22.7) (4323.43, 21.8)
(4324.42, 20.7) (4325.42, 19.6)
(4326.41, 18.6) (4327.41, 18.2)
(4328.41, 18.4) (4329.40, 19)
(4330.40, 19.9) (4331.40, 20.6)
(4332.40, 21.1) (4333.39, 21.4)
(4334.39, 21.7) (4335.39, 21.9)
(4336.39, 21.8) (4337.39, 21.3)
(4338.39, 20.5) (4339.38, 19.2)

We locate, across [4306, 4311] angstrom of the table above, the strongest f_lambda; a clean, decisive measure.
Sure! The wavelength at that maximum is 4306.54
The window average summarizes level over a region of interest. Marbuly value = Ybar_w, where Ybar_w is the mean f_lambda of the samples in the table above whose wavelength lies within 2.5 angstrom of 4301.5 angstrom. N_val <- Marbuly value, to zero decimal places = 15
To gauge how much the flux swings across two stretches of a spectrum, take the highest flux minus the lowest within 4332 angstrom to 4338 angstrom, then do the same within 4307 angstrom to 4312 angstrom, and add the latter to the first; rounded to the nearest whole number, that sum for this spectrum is 2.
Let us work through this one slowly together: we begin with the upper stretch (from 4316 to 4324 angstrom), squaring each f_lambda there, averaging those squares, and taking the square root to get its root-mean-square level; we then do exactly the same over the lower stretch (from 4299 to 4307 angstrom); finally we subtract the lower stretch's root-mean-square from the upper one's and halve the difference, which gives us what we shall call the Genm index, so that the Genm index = 3.6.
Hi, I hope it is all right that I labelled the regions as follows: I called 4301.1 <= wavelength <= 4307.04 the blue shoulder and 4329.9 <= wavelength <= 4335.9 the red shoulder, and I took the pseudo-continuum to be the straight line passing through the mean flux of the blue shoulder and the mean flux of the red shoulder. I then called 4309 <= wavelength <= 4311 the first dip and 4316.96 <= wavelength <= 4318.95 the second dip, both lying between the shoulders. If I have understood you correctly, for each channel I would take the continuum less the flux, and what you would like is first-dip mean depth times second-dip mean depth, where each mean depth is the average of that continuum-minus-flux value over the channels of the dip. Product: -9.1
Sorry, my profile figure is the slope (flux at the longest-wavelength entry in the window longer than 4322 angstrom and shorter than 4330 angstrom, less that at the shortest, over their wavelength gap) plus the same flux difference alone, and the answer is -4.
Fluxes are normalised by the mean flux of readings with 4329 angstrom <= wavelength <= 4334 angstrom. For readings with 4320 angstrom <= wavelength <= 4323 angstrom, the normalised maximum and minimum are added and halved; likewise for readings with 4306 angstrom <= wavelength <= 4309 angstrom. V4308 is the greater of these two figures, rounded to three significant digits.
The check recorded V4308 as 1.13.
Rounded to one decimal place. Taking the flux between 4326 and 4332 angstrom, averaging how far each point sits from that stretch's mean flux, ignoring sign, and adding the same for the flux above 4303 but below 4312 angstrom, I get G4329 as 1.2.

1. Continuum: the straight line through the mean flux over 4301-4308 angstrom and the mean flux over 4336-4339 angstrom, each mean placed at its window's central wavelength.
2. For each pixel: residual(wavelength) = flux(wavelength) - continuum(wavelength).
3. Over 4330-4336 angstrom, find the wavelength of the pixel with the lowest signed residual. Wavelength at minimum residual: 4330.40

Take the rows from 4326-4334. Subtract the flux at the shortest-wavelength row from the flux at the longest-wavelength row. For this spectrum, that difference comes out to 2.8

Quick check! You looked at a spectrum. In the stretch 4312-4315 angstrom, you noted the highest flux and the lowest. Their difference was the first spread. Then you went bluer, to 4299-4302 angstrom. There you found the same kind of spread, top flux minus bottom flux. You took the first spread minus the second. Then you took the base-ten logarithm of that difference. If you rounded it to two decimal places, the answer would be -0.05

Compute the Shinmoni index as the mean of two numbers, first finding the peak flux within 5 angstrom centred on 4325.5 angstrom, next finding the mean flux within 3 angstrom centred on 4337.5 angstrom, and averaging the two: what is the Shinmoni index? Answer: 21.5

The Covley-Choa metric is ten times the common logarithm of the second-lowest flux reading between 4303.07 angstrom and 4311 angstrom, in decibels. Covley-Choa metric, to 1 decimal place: 11.4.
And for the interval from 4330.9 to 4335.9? 13.2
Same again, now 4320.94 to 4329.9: 12.6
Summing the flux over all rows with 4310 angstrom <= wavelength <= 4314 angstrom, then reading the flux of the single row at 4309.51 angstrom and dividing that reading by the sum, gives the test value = 0.24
